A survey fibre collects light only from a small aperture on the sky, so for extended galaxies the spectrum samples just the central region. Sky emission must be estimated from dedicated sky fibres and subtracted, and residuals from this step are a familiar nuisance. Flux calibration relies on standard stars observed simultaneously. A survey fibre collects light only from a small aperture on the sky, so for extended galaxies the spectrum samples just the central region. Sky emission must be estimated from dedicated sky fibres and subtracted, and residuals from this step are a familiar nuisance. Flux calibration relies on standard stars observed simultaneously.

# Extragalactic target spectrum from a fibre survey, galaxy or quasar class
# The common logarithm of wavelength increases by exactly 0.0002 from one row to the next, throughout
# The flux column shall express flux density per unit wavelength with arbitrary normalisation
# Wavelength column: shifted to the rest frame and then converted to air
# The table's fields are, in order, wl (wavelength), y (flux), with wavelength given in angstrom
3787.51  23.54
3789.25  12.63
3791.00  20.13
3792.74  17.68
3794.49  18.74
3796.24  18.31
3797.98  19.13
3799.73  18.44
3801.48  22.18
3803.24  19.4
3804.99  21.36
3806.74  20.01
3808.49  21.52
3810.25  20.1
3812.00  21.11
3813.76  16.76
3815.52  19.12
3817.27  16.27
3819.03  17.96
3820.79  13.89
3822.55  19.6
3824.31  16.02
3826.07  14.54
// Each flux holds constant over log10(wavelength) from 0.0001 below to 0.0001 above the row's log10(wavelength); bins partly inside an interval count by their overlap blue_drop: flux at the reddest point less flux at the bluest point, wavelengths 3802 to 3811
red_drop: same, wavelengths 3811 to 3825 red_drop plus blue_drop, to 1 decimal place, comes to -4.4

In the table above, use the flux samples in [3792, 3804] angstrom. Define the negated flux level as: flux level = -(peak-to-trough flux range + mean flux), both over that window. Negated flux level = -23.6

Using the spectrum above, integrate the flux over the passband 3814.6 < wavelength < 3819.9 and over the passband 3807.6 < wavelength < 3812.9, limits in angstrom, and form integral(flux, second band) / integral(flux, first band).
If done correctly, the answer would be 1.2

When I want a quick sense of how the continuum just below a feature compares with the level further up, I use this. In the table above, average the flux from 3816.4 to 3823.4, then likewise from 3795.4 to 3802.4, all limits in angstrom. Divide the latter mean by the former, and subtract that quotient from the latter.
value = 18.4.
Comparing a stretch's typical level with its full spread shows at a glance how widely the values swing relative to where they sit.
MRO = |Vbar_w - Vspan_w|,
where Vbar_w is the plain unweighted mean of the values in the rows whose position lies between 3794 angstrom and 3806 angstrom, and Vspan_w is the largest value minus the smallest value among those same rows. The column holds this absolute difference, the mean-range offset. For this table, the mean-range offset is 15.8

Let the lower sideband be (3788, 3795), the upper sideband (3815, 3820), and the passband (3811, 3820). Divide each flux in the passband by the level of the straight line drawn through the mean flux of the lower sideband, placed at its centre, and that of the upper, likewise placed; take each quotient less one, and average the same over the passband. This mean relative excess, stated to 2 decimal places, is 0.03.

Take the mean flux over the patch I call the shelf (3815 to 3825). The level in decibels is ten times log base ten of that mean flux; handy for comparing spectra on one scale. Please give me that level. 12.3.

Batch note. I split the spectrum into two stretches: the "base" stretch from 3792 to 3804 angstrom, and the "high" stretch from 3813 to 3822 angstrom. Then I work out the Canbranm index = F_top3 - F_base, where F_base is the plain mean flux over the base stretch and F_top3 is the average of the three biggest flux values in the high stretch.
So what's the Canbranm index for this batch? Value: -1.2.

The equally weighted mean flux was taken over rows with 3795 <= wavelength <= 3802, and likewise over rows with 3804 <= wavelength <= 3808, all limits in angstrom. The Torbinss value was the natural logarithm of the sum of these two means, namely 3.69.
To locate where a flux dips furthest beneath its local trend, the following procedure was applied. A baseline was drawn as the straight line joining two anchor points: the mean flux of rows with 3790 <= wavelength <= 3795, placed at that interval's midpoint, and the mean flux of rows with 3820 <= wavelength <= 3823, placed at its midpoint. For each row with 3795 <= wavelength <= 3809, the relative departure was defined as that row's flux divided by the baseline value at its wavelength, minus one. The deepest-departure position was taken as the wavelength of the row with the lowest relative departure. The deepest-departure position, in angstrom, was 3796.24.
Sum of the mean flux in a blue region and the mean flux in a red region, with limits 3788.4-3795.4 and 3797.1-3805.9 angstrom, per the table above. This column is 37.4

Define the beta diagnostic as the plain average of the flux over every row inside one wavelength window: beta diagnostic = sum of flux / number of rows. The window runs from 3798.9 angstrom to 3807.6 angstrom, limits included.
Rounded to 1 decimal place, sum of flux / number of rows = 20.3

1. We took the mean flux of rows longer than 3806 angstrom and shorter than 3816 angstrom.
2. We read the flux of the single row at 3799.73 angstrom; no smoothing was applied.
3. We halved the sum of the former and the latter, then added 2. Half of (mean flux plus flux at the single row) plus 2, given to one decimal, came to 21.1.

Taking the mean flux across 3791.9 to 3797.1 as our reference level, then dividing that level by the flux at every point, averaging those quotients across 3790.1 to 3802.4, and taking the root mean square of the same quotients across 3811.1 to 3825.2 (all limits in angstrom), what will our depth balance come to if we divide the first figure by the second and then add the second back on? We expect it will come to 1.96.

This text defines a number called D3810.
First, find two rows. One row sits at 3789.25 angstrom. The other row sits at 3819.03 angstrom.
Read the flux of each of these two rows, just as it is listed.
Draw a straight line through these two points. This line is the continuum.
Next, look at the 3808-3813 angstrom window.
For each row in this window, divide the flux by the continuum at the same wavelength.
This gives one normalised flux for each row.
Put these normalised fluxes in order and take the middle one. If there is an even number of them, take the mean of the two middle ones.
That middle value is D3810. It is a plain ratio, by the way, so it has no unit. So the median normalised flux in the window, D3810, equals 1.26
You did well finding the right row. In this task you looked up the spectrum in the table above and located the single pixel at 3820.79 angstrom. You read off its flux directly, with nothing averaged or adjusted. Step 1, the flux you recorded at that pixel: 13.89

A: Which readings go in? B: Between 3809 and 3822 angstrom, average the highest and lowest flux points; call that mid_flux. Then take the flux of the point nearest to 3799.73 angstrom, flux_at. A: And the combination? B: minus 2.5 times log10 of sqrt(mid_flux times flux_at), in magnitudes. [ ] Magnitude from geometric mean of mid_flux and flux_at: -3.14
